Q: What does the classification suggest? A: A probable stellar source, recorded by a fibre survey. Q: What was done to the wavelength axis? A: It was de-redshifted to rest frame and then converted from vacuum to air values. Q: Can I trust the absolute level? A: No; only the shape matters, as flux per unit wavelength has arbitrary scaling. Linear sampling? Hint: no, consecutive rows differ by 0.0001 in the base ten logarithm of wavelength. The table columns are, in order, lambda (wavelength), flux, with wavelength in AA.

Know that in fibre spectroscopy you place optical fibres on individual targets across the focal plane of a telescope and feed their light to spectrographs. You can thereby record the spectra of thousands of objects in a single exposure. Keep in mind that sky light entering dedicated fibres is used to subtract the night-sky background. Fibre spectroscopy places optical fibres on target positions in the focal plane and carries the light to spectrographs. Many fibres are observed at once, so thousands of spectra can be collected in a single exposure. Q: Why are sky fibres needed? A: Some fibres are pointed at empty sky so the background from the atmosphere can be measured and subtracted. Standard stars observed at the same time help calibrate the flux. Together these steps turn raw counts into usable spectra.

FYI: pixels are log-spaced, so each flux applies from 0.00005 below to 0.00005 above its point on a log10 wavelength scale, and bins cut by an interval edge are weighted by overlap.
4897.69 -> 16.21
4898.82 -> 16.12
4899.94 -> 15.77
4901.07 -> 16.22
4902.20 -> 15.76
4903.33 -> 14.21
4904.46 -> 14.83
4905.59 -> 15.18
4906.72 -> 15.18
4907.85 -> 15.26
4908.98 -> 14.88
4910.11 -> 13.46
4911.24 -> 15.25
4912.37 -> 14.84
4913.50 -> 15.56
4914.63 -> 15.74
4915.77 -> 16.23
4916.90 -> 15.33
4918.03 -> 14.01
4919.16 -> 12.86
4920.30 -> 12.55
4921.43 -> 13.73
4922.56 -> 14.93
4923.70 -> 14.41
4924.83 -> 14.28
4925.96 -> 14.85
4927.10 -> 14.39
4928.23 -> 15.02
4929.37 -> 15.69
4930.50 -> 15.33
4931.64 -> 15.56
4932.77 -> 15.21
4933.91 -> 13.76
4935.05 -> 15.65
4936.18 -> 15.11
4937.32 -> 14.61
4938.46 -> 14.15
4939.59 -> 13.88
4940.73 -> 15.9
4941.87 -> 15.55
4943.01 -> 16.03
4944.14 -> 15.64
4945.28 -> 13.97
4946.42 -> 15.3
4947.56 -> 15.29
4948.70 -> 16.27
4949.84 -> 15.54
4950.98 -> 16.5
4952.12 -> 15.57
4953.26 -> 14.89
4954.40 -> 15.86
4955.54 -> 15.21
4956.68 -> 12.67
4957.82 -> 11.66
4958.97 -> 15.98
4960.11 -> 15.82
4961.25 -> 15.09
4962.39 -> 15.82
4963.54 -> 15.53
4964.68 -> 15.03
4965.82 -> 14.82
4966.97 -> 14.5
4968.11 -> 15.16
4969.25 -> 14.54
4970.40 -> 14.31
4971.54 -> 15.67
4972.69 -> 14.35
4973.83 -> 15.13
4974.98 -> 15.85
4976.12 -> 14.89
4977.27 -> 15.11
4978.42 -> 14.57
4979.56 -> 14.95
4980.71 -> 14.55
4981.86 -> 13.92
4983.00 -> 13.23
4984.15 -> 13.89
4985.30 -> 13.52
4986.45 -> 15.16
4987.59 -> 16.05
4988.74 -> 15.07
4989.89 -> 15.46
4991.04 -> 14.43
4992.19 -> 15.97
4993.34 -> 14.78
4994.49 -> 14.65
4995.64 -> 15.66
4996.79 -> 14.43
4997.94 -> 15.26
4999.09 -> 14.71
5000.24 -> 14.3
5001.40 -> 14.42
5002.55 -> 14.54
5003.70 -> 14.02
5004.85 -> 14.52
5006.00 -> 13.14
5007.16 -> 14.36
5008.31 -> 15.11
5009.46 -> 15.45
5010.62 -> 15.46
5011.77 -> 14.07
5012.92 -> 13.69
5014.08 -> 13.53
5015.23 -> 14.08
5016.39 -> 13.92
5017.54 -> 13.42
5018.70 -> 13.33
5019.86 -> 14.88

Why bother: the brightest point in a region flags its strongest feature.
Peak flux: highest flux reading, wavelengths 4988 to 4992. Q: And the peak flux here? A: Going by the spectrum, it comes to 15.46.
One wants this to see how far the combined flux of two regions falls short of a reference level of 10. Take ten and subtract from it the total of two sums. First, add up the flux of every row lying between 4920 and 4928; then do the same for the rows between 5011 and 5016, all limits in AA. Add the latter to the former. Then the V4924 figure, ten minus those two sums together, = -145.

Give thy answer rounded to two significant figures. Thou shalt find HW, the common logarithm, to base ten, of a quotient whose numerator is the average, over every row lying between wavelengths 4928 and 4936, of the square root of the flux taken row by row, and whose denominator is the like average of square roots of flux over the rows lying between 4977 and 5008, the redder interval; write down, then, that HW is 0.0082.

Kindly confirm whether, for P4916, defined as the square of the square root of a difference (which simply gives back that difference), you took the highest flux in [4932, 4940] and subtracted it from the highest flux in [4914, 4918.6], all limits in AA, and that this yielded 0.58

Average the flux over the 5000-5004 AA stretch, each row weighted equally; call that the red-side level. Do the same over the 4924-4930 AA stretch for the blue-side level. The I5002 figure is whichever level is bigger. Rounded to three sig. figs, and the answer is 14.8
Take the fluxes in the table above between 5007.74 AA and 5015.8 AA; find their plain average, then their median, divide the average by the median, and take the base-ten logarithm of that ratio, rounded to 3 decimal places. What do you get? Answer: 0.012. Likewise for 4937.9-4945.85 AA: -0.015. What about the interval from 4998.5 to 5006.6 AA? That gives -0.006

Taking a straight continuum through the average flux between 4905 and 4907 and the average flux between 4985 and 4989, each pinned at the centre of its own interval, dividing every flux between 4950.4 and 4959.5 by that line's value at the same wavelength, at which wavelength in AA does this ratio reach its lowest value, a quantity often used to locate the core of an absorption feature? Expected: 4957.82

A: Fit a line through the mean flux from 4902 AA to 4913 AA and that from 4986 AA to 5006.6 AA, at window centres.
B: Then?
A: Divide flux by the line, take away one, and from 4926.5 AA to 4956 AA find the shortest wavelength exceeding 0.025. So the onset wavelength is 4929.37 AA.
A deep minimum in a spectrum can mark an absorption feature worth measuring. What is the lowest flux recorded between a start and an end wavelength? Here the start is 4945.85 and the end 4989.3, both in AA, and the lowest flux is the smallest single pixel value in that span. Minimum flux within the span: 11.66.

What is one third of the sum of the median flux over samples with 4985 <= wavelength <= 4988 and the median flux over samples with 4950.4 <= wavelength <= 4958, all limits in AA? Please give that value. 10.1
